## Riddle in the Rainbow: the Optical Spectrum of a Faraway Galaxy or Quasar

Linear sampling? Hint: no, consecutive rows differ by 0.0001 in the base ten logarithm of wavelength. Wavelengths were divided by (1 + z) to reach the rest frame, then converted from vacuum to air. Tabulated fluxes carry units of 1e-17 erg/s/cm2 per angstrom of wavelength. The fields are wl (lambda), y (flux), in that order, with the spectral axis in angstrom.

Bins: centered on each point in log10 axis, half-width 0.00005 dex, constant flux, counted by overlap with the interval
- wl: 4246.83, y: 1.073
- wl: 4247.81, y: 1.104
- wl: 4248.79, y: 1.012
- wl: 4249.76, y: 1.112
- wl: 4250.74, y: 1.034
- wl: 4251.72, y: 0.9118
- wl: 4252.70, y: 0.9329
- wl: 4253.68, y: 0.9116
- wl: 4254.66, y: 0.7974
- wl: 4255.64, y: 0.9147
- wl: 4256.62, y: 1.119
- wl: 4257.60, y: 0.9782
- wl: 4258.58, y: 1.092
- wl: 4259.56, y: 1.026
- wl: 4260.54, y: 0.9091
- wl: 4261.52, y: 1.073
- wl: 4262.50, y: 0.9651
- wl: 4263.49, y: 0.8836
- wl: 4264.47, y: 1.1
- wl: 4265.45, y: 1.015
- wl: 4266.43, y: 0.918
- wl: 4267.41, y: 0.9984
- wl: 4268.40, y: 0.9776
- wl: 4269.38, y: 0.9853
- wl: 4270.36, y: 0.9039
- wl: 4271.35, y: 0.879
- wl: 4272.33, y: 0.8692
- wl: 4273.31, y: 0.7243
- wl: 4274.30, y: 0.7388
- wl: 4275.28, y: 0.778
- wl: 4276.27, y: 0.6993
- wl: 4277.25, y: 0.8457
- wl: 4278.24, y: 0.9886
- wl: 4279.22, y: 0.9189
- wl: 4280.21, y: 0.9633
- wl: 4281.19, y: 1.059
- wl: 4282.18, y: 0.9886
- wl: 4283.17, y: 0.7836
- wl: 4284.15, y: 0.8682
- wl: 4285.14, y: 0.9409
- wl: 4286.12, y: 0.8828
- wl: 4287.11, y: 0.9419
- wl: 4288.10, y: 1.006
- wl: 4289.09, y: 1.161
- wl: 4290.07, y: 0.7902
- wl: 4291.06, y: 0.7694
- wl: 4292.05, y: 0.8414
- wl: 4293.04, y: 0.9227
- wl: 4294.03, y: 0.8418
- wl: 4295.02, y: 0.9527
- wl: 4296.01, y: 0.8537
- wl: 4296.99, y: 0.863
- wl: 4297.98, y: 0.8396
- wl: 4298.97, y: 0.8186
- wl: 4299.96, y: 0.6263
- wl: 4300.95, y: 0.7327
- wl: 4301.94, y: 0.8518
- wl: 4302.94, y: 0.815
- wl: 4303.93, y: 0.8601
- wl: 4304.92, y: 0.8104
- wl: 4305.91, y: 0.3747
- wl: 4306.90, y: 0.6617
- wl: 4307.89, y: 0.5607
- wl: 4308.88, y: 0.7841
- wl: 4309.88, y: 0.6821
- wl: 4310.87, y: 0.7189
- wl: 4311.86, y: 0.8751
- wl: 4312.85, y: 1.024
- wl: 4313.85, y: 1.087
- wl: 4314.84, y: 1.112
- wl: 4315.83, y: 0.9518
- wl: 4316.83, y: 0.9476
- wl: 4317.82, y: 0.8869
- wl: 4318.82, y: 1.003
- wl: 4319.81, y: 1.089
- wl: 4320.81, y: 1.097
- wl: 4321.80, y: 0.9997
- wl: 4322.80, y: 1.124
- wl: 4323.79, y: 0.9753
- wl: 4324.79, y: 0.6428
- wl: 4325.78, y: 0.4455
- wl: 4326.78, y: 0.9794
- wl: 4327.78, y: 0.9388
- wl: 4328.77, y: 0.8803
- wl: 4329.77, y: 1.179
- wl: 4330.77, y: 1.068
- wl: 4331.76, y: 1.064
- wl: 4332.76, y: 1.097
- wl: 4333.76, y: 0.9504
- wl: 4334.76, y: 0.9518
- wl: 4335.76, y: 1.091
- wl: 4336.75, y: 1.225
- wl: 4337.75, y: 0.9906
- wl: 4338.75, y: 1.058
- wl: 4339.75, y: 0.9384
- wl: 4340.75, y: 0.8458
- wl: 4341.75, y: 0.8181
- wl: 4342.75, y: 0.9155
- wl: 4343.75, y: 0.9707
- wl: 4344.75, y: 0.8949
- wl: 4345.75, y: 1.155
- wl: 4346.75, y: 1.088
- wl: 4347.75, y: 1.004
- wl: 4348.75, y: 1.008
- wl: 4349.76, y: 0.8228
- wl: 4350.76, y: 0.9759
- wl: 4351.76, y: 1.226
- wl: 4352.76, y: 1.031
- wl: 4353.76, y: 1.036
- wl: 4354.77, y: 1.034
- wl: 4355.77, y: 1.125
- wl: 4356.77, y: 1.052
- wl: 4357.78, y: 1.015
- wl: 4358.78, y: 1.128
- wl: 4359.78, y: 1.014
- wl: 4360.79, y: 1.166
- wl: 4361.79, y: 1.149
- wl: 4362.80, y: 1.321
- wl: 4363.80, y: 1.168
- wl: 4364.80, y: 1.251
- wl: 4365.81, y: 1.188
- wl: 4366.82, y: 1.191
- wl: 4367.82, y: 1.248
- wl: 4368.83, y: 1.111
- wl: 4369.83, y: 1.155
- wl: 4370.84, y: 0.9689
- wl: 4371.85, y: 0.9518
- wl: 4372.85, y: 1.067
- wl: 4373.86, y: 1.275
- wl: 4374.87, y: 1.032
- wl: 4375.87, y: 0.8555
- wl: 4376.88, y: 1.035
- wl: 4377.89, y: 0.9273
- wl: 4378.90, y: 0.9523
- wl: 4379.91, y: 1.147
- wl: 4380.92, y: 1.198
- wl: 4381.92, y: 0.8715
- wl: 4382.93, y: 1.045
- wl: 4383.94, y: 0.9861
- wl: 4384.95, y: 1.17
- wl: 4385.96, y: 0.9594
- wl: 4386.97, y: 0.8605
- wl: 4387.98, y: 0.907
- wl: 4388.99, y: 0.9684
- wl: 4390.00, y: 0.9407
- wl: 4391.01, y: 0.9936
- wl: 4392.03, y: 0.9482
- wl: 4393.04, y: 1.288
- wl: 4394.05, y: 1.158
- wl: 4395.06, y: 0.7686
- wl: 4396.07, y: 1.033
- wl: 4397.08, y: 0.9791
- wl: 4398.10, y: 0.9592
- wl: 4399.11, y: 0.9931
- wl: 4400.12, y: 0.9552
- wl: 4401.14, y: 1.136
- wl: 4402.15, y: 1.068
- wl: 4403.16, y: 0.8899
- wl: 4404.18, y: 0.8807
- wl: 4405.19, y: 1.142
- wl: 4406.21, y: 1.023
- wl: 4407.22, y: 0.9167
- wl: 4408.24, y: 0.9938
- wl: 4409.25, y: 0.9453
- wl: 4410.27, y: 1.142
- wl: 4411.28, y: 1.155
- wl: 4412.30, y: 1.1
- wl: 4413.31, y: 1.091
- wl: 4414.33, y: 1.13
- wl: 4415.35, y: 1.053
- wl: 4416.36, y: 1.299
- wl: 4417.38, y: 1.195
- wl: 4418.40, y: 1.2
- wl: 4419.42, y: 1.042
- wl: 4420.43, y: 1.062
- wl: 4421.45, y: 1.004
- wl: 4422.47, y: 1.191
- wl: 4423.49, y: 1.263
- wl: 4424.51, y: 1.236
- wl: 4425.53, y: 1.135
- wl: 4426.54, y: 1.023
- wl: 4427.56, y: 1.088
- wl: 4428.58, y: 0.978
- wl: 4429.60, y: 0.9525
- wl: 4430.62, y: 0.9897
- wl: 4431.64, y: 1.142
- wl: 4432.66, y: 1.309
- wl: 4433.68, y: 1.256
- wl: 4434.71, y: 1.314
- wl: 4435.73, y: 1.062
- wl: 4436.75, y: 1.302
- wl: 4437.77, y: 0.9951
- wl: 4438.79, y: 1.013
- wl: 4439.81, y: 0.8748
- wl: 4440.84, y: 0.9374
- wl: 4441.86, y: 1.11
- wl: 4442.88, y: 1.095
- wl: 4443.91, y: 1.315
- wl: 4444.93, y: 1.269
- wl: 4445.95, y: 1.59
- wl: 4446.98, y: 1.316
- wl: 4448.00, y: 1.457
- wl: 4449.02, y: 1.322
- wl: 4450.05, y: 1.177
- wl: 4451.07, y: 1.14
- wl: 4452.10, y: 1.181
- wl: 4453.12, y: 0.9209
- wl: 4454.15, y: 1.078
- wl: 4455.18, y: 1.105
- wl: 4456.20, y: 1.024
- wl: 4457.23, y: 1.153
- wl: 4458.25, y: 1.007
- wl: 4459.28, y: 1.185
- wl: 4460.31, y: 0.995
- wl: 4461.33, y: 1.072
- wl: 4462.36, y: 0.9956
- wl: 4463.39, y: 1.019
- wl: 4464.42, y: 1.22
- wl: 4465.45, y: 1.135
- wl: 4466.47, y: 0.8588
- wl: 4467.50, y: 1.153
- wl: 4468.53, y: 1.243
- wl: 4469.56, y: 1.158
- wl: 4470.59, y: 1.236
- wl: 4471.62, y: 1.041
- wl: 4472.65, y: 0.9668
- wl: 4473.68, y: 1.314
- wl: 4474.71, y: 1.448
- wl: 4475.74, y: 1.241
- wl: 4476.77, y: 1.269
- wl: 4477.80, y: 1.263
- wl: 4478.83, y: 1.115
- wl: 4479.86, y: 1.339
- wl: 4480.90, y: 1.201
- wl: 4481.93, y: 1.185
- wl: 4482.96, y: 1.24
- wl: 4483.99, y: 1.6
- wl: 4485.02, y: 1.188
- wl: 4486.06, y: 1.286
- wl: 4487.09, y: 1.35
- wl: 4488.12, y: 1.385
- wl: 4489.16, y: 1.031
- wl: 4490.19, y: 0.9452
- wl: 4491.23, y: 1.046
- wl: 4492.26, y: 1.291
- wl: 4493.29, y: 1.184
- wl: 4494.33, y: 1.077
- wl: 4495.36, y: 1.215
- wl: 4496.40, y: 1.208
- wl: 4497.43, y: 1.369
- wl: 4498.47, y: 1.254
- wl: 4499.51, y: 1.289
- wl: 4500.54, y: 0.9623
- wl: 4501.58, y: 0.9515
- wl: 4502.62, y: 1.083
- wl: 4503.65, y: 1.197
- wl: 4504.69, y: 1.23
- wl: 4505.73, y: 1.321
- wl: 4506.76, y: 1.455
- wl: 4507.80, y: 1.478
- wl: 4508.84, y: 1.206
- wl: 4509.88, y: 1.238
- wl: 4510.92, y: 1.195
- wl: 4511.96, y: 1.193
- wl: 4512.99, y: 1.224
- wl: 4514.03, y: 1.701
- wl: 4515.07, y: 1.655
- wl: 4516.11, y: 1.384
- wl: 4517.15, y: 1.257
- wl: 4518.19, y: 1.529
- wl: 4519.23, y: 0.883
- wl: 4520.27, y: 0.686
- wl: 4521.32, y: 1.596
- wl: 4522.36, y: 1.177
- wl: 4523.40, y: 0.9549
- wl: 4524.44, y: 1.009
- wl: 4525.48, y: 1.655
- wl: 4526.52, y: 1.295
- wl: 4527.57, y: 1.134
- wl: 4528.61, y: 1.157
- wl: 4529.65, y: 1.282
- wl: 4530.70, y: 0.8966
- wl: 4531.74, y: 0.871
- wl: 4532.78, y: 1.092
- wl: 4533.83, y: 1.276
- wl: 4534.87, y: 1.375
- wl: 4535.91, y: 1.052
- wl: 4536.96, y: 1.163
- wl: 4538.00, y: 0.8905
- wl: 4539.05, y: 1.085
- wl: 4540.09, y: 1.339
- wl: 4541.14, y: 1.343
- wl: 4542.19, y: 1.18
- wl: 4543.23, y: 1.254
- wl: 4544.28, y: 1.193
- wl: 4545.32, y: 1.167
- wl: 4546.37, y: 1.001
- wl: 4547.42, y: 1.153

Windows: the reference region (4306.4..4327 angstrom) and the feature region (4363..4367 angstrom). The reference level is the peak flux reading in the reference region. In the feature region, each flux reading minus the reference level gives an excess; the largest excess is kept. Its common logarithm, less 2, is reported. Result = -2.90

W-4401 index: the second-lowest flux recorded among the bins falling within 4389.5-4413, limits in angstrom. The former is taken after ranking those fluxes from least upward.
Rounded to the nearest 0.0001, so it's 0.8807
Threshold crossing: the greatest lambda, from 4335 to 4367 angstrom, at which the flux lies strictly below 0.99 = 4350.76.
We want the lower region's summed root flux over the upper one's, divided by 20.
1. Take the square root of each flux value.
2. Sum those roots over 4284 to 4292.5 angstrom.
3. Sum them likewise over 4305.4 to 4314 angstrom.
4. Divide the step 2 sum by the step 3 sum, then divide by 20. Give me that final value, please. 0.0555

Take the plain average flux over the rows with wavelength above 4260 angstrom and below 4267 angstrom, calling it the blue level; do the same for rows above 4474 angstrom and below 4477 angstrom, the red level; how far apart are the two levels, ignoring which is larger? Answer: 0.34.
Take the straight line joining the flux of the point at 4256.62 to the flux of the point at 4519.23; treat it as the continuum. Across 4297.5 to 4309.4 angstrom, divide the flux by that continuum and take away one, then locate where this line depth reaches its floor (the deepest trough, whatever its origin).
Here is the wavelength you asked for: 4305.91 angstrom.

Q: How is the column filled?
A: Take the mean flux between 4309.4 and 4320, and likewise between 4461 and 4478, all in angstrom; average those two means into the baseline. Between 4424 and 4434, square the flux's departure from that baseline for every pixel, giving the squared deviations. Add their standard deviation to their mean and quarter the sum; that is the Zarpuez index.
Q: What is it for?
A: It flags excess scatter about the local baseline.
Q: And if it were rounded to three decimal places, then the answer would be 0.010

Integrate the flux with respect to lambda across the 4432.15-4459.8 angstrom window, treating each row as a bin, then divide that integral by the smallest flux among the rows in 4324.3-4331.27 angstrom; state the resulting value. 72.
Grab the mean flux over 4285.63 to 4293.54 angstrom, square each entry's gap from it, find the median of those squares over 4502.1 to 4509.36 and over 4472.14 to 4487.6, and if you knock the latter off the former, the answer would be -0.02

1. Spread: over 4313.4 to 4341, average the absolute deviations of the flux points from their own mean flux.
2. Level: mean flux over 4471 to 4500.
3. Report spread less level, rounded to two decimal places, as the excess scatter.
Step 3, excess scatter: -1.12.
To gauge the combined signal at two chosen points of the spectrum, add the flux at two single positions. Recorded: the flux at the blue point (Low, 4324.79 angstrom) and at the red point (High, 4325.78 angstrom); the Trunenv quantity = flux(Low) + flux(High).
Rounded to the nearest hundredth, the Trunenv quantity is 1.09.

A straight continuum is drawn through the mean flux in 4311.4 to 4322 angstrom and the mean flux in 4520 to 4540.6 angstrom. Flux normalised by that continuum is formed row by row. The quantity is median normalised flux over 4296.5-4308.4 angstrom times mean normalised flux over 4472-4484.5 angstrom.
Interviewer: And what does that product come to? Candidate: 0.92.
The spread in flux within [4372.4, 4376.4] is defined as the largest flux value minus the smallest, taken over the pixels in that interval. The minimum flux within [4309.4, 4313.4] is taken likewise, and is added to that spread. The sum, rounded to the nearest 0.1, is 1.1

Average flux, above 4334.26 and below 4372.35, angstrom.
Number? 1.06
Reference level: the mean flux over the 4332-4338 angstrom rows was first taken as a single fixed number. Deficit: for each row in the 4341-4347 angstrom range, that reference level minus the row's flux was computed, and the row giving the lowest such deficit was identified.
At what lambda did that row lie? 4345.75 angstrom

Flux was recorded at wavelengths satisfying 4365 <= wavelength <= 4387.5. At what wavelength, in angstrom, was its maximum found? 4373.86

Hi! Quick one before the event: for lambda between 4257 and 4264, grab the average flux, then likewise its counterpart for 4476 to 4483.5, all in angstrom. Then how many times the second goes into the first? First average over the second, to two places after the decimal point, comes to 0.80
